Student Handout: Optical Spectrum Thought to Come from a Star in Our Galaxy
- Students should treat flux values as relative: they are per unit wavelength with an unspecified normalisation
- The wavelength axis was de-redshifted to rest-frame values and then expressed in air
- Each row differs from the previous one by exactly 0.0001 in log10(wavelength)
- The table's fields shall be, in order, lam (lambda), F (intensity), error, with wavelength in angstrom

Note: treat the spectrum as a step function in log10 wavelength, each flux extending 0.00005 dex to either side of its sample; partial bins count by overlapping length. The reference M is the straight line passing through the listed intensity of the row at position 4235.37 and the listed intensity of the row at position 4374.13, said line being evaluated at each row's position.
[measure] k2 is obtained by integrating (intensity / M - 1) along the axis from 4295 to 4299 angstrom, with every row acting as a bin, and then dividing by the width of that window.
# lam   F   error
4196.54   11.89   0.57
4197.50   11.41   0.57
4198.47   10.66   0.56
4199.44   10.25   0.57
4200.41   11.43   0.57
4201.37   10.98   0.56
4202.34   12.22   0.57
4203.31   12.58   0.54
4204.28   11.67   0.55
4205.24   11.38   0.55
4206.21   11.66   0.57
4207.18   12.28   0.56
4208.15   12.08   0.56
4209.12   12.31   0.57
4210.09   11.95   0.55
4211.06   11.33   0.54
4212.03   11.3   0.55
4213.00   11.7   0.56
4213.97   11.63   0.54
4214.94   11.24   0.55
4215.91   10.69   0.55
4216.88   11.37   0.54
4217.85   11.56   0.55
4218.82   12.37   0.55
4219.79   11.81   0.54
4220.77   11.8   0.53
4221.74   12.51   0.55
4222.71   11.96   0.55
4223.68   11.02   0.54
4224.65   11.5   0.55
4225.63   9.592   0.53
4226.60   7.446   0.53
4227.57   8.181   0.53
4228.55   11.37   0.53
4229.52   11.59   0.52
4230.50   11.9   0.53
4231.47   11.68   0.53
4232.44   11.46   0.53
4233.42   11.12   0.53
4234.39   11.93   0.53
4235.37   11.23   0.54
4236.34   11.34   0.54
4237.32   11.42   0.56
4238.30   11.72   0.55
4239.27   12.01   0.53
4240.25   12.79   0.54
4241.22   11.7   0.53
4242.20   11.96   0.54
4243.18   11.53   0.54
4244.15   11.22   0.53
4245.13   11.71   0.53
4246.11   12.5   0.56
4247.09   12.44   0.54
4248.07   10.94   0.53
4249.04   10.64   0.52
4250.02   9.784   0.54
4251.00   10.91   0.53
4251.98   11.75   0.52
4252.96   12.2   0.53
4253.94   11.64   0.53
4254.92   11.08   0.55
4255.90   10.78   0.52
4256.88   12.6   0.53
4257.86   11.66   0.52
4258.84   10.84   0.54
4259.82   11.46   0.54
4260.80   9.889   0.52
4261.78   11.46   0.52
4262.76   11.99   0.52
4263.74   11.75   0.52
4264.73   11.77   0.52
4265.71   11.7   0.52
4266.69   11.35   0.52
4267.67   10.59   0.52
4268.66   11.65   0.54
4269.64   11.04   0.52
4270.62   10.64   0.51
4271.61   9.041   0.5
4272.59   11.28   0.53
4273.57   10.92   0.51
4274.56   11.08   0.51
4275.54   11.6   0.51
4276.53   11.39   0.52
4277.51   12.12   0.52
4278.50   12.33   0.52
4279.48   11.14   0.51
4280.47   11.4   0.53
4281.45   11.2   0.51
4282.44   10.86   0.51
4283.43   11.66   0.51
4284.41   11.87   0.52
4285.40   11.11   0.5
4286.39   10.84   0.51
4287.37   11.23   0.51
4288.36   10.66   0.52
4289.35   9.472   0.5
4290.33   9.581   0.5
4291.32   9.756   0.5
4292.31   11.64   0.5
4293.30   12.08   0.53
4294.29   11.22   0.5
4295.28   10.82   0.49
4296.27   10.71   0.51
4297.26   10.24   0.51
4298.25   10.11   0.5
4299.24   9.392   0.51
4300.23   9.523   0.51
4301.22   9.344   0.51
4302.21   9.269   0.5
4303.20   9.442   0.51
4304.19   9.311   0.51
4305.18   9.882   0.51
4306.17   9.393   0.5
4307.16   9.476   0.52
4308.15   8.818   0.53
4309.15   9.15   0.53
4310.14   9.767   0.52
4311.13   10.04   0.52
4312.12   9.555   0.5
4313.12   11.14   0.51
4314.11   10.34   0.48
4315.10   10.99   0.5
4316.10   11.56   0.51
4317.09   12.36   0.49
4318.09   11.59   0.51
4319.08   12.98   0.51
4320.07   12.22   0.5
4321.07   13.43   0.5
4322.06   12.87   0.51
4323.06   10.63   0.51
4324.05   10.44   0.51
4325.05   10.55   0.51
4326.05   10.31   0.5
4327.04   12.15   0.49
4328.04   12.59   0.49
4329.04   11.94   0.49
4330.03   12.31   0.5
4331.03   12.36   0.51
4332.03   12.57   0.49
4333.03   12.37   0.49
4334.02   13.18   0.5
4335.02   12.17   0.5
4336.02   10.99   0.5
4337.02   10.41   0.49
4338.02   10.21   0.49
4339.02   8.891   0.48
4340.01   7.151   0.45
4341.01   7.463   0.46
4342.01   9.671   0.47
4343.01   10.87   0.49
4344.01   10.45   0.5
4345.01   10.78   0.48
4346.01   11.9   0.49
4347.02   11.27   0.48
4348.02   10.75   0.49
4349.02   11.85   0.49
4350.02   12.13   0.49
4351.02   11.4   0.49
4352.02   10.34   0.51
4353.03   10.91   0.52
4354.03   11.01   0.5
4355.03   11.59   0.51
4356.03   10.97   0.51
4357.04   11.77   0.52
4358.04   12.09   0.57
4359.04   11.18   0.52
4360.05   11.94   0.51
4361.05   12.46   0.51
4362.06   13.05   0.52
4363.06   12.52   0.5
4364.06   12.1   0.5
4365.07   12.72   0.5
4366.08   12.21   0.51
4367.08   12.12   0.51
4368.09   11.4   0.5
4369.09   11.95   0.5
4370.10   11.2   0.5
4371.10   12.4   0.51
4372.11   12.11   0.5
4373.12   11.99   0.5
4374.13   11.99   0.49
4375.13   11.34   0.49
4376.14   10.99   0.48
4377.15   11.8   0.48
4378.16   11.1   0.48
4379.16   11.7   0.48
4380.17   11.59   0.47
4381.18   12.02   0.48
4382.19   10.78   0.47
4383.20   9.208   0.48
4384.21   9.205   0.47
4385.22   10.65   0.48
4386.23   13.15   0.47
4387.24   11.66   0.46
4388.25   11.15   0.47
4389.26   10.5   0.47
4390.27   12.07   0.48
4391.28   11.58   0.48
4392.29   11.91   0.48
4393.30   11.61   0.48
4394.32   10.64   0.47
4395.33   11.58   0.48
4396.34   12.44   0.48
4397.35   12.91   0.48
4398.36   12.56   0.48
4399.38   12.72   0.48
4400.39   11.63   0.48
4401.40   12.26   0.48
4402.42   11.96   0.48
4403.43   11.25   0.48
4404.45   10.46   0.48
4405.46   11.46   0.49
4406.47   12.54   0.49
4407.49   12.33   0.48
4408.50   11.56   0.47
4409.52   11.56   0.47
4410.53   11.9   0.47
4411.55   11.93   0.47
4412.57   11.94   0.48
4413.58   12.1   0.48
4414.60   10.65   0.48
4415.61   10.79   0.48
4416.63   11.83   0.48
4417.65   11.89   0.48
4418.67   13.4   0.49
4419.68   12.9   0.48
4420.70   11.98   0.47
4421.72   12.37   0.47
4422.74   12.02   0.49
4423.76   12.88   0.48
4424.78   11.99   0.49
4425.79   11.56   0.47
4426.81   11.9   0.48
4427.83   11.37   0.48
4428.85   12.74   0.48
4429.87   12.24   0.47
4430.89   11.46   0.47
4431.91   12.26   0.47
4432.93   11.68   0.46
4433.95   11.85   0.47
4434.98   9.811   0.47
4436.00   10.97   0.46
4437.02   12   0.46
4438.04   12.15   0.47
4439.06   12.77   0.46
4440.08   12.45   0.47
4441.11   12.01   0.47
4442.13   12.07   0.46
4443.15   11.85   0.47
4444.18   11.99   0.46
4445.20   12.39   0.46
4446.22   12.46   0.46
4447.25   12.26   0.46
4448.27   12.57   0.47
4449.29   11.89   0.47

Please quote -0.10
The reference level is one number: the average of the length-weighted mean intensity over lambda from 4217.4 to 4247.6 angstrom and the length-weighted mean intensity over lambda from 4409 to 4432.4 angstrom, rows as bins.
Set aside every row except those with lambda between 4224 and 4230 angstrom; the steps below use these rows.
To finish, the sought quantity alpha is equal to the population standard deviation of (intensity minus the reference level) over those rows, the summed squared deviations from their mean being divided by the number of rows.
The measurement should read 1.67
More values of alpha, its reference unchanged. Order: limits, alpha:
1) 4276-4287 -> 0.47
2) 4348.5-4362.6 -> 0.69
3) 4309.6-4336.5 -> 1.09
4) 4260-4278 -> 0.75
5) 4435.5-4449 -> 0.43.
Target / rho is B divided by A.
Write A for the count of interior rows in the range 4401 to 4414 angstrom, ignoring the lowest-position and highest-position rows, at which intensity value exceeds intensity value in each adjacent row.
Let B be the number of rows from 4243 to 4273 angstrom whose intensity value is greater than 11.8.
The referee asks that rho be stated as 5.0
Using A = 1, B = 5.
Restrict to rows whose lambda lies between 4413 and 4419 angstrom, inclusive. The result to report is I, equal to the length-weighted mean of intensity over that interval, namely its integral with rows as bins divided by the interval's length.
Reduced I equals 11.7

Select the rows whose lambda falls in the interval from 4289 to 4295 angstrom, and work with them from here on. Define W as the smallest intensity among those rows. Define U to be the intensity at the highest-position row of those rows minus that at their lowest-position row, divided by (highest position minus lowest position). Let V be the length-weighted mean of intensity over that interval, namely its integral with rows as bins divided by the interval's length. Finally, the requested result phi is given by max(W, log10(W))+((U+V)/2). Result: 15.0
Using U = 0.4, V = 10.7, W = 9.472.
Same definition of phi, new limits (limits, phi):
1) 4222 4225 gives 16.7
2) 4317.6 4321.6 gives 18.2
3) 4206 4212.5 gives 17.2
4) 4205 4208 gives 17.5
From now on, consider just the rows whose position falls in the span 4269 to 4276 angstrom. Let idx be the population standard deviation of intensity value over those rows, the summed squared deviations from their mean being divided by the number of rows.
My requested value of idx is 0.77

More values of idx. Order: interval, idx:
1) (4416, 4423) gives 0.55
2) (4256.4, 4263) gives 0.80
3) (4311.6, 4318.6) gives 0.85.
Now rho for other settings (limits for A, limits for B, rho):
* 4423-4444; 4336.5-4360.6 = 0.8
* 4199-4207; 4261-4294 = 2.5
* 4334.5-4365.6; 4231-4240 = 0.3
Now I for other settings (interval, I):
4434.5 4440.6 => 11.7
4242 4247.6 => 11.9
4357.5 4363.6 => 12.2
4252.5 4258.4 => 11.6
